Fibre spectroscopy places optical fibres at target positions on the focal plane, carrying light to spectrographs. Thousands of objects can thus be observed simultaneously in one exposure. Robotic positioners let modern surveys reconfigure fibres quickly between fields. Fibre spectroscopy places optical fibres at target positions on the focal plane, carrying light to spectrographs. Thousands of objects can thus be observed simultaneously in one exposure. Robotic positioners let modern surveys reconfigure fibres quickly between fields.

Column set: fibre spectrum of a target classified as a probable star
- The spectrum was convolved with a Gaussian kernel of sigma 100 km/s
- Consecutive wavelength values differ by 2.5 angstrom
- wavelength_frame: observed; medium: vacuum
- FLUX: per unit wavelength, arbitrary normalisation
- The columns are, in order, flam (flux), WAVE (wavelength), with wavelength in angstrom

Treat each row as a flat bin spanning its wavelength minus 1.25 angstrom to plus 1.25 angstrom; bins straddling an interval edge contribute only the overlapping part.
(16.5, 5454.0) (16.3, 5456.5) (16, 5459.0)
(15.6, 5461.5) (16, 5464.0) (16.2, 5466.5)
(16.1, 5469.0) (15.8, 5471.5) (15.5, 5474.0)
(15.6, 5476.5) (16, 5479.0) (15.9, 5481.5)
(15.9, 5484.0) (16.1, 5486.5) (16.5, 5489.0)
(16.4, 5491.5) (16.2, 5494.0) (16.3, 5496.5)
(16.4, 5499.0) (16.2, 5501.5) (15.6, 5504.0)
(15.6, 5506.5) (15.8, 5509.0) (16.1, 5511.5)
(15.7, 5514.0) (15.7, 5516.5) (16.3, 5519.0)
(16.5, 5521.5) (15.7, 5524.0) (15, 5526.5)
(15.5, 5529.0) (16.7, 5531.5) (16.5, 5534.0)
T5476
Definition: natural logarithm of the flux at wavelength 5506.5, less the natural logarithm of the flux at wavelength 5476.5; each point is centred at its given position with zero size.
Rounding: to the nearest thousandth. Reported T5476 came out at 0.000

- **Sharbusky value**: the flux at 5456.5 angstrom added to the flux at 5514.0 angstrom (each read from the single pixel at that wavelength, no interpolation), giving 32.0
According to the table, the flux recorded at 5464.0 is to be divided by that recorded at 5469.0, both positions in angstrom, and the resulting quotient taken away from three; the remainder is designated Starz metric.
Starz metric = 2.01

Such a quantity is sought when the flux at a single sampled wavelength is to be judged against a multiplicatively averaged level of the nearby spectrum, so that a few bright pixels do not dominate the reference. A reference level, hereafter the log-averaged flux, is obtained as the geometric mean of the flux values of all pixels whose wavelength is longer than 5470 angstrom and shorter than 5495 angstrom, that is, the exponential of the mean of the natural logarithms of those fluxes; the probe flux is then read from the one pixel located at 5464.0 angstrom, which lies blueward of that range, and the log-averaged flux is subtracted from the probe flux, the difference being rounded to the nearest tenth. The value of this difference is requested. 0.0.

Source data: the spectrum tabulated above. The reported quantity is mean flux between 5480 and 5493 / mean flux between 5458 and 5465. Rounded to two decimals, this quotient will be 1.02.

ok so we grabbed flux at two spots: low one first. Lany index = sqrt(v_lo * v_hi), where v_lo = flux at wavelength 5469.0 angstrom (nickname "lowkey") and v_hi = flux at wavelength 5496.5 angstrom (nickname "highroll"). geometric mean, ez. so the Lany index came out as 16.2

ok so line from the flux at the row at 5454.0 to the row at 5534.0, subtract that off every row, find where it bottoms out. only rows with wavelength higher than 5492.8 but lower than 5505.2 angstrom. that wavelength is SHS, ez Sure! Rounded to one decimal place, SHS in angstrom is 5504.0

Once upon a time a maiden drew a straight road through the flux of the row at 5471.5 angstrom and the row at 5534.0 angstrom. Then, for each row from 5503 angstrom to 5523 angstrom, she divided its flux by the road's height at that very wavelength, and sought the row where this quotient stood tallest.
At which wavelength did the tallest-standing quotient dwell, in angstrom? 5521.5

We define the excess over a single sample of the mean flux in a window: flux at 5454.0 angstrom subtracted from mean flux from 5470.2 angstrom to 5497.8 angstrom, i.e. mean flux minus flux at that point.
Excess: -0.5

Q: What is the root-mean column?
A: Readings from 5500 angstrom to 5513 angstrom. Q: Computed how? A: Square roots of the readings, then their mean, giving 3.98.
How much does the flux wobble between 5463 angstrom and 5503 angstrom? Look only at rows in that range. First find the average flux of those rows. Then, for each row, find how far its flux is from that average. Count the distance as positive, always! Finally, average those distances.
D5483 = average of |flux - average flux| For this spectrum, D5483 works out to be 0.22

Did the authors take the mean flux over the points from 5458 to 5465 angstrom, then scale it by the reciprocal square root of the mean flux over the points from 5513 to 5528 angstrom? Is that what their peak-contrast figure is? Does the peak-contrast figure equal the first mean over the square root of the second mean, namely 3.99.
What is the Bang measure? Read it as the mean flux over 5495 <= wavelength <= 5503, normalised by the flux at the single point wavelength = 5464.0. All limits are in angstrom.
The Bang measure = 1.02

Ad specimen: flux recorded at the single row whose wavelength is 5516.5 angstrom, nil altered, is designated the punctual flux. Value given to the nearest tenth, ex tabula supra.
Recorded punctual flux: 15.7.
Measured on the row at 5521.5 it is 16.5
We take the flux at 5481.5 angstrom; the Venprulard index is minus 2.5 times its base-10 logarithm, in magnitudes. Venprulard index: -3.00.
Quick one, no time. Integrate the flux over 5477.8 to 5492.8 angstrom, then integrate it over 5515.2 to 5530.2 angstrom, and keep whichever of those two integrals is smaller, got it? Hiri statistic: 237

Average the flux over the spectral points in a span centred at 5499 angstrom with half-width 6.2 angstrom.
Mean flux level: 16.1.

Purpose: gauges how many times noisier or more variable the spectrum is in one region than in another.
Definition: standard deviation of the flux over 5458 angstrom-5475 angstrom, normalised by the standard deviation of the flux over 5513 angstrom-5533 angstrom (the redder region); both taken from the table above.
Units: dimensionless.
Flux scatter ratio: 0.46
